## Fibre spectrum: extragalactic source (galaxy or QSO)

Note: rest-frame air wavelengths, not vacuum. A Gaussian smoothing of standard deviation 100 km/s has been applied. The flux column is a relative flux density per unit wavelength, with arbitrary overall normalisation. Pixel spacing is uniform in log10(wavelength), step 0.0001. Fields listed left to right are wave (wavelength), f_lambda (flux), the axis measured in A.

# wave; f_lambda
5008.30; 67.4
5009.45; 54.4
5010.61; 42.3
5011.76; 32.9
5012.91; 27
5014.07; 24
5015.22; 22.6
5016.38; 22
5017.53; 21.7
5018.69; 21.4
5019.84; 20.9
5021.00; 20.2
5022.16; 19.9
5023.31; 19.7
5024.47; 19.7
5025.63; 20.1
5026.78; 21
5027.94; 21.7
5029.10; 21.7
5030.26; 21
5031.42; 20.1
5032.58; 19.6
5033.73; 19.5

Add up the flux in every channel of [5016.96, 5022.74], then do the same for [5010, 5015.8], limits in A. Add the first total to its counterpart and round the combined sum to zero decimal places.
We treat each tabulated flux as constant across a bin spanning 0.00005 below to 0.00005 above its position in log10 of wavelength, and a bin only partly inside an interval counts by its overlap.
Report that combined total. 253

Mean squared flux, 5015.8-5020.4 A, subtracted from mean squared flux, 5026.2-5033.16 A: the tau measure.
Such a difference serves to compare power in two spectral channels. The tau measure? -27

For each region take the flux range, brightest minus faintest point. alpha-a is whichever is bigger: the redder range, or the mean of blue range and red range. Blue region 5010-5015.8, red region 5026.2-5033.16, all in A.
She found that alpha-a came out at 11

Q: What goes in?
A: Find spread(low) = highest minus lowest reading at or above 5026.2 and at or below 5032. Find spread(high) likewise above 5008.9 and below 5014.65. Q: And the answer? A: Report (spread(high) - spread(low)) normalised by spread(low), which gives 18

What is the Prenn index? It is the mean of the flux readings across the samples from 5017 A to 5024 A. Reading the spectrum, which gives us 20.6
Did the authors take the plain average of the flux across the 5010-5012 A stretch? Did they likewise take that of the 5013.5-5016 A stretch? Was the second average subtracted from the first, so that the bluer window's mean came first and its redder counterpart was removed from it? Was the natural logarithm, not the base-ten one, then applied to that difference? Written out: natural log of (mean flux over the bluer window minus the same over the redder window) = 2.7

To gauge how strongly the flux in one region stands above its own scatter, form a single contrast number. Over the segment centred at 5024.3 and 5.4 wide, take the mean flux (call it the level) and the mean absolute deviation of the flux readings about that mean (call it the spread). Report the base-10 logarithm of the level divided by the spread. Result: 1.73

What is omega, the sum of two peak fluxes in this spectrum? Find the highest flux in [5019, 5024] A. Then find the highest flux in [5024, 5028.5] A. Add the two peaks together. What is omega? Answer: 42.6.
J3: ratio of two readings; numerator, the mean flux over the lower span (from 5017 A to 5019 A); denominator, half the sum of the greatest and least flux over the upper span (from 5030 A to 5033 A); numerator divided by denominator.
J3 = 1.06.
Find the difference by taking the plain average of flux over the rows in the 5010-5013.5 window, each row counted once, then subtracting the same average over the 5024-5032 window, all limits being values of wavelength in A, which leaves 13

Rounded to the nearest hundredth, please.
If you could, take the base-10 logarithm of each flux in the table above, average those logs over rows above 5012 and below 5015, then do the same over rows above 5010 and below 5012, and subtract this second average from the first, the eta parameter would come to -0.17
